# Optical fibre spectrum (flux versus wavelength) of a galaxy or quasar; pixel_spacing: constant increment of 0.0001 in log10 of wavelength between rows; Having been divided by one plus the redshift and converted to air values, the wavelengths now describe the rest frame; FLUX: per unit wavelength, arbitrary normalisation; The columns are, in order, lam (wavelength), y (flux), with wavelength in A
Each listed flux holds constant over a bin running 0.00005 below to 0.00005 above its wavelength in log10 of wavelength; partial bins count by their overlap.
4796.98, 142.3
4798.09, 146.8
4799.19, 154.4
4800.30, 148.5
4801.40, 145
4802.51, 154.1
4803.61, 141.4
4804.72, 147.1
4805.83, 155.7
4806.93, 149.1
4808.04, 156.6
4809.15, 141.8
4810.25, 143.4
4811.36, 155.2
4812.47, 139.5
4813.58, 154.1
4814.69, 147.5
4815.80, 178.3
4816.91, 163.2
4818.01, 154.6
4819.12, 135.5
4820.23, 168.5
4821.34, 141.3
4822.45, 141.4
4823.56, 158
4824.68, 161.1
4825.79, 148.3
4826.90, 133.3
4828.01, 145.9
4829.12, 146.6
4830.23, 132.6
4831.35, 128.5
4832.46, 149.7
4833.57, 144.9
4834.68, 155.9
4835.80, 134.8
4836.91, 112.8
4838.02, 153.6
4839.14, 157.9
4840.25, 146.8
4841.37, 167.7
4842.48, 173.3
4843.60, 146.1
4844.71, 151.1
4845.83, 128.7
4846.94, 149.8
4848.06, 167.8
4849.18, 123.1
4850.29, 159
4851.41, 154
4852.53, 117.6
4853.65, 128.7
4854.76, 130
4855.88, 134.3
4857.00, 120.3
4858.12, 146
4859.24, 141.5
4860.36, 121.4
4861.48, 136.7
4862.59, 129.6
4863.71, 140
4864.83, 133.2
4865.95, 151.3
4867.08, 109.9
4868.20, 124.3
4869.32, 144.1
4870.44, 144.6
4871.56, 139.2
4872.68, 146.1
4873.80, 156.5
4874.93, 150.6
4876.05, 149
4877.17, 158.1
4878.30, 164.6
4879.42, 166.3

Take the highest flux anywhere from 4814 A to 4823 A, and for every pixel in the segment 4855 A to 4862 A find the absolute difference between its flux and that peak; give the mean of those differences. 45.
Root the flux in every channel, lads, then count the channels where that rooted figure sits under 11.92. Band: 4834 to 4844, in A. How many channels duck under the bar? 2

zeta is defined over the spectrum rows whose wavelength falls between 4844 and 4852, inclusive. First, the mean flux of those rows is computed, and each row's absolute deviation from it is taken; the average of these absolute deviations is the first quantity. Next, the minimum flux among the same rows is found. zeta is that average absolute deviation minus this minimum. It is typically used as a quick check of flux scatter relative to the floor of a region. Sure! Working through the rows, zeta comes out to -111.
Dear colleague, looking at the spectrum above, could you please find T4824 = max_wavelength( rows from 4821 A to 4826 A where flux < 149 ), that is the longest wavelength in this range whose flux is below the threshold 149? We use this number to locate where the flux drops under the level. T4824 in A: 4825.79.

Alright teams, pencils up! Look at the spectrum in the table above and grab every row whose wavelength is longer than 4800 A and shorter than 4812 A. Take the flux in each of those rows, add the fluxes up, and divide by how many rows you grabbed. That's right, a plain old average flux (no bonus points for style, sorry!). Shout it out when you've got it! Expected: 149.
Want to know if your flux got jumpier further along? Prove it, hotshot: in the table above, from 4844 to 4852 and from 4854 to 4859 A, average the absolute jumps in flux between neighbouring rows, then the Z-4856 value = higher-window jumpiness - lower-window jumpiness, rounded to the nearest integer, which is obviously -10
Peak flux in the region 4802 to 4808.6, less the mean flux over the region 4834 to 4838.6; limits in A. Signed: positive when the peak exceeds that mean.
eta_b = 17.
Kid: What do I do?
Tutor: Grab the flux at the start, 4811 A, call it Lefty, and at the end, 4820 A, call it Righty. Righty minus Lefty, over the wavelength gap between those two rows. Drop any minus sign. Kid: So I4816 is 2.5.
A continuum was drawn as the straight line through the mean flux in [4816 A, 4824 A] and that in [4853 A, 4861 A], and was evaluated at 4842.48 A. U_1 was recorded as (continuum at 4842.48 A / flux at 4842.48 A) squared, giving 0.65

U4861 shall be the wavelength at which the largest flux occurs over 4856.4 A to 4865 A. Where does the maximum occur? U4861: 4858.12 A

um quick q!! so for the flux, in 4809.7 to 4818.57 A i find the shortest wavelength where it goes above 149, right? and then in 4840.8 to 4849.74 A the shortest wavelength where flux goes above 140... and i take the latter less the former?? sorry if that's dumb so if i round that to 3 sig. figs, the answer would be 30.0 A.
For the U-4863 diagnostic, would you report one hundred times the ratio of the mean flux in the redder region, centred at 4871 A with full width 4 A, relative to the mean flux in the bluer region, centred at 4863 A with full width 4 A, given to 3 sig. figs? 106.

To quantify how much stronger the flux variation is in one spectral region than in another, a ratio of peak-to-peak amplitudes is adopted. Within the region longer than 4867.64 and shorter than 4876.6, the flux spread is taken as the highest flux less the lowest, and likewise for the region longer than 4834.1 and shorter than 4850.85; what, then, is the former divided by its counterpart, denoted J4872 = 0.53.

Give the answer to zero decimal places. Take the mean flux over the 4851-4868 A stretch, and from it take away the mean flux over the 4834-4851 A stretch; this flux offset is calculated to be -16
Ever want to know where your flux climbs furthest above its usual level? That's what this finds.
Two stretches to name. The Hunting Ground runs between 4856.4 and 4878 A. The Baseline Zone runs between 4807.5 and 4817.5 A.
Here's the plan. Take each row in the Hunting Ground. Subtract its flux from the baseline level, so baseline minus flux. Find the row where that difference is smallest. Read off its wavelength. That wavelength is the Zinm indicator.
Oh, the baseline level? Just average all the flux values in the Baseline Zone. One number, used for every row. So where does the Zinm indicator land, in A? 4877.17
